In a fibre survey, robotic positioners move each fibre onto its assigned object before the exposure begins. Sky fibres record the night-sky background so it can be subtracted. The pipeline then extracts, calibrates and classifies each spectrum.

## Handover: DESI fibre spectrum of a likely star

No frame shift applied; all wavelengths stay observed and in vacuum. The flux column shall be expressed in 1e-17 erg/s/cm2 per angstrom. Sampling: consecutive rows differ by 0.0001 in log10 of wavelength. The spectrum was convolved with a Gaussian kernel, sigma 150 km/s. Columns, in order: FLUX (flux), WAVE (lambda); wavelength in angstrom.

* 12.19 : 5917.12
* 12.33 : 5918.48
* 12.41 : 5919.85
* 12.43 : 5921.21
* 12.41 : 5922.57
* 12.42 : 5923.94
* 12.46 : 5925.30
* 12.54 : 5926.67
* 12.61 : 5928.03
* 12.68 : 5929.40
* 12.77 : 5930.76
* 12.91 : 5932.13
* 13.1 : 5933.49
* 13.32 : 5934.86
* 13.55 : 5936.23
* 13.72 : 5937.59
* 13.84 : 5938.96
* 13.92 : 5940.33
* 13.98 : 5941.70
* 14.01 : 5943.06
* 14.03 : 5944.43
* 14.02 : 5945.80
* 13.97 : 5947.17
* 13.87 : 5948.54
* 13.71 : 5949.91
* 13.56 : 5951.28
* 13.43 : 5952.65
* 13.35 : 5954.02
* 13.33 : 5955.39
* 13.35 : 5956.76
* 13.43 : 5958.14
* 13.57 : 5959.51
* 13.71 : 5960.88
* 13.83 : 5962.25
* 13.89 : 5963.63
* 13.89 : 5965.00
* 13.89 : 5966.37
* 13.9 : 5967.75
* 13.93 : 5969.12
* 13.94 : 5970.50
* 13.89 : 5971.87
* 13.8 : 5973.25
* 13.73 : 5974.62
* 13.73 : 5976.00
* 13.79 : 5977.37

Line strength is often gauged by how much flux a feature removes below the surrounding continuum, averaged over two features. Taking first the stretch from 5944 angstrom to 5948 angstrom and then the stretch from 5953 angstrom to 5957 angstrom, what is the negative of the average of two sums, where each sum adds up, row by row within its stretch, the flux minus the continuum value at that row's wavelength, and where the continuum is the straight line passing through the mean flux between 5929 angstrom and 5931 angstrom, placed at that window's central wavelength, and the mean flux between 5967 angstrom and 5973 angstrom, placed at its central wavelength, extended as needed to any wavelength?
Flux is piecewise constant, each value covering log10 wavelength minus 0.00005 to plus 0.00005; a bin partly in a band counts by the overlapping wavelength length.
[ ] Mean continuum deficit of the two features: -1.0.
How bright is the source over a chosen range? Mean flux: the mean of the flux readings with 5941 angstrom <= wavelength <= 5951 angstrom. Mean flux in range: 13.9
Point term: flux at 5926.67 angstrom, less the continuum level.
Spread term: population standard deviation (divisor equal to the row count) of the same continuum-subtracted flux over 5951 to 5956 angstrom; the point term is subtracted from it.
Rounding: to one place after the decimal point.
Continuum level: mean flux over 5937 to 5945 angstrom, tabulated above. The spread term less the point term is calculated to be 1.5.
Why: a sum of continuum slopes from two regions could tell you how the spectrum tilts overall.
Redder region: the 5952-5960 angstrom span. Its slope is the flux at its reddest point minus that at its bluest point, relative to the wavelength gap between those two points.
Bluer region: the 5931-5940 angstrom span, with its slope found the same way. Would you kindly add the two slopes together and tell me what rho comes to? 0.16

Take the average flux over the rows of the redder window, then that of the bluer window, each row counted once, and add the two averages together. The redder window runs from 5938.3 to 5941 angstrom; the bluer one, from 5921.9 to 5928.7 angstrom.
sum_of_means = 26.4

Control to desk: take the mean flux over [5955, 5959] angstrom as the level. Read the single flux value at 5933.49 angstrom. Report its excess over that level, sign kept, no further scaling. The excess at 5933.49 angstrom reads -0.27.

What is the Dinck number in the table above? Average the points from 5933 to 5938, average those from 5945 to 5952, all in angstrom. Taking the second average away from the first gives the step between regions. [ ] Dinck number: -0.40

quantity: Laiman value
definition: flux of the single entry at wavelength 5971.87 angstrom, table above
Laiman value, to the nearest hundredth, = 13.89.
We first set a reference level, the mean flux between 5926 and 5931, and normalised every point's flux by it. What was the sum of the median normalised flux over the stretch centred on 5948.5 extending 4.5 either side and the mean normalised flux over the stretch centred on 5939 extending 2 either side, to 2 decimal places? 2.19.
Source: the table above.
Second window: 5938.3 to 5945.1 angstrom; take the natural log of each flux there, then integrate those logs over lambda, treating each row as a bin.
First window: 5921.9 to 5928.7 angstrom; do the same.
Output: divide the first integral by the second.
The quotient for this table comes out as 0.96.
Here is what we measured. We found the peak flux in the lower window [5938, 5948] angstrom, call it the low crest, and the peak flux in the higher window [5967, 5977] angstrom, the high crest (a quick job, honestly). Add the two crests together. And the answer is 27.97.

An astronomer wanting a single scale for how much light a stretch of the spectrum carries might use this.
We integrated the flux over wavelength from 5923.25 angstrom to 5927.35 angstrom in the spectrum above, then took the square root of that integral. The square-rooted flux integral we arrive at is 7.15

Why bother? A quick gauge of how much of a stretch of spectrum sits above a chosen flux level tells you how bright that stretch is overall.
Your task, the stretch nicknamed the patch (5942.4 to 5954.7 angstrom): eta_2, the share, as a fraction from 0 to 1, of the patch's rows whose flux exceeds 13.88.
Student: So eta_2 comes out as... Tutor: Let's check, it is 0.4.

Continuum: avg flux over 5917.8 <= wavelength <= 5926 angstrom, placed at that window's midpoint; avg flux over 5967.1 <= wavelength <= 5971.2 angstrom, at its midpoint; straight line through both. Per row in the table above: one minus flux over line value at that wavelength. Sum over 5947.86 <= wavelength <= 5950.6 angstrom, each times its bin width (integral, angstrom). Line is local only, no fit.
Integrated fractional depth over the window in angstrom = -0.10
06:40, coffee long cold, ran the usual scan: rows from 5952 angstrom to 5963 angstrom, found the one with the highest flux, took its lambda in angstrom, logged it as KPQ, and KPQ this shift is 5962.25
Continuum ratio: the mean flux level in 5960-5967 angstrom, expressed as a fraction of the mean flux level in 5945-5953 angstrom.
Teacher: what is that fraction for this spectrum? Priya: 1.01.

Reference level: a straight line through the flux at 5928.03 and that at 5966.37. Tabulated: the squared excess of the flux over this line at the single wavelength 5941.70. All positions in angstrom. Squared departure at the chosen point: 0.835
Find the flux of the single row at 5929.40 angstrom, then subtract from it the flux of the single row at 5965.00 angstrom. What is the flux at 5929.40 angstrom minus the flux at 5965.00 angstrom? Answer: -1.2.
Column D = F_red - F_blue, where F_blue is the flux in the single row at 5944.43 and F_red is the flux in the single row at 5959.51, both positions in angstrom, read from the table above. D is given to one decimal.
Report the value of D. -0.5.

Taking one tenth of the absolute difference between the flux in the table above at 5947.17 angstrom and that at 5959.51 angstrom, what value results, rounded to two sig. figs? 0.040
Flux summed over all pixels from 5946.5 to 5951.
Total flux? 42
